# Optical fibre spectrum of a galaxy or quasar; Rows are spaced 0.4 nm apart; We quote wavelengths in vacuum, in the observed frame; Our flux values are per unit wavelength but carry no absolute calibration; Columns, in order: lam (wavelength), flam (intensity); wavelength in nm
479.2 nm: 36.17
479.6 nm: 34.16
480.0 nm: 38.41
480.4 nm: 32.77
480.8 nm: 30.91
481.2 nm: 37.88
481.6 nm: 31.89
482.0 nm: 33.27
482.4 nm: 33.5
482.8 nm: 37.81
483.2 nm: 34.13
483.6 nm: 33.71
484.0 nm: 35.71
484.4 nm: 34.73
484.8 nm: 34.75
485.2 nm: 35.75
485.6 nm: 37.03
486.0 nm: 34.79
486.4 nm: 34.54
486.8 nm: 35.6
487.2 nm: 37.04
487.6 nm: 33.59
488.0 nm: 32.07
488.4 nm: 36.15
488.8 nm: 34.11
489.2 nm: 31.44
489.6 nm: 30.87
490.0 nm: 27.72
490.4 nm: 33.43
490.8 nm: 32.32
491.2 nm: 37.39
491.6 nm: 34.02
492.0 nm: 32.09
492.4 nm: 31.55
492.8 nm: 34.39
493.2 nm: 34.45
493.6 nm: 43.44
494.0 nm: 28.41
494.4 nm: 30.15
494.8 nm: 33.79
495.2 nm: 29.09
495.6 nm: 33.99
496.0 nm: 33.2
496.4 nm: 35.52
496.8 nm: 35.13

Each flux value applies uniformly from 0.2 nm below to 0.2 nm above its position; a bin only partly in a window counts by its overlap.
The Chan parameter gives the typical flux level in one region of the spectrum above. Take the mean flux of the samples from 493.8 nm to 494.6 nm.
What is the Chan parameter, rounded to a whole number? 29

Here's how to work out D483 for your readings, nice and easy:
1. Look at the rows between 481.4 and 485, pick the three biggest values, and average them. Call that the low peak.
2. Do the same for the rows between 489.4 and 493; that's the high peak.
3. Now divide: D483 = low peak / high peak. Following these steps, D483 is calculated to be 1.02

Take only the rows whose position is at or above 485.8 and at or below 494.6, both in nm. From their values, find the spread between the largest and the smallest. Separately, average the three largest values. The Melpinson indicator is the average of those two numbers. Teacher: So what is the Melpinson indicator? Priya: 27.5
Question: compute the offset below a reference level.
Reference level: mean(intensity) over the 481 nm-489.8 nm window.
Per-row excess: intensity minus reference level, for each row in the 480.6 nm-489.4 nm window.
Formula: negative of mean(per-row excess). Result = 0.0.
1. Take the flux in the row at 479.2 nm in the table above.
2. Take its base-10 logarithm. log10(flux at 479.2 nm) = 1.56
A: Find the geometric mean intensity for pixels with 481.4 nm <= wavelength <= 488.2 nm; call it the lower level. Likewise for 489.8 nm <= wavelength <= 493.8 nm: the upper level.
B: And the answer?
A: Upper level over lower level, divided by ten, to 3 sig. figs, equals 0.0977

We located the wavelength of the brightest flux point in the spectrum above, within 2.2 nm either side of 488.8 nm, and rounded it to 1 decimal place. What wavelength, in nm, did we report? 487.2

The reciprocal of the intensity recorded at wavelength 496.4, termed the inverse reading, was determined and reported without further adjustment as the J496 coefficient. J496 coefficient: 0.0282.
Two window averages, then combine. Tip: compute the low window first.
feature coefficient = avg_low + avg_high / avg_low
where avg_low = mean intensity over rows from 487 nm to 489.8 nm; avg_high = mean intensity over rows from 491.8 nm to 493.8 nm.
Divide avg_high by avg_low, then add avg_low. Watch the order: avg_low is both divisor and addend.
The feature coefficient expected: 34.7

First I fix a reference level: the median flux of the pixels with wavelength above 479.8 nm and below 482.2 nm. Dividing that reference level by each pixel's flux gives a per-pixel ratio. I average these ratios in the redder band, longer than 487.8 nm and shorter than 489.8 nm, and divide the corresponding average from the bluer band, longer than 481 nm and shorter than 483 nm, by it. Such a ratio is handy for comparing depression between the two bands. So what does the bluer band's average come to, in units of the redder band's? 0.95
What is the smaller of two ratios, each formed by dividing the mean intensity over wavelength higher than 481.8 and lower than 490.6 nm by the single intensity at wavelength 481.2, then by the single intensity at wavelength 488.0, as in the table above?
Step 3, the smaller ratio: 0.90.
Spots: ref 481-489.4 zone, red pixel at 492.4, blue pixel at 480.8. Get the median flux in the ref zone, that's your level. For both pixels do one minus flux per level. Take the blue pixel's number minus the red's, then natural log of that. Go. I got -4.0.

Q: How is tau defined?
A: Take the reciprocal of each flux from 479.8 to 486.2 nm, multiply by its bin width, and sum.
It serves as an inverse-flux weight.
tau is 0.18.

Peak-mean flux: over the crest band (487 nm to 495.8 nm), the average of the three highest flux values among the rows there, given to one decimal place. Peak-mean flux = 39.3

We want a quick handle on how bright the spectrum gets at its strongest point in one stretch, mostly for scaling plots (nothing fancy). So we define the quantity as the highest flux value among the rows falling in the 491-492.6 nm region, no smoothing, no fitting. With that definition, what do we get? 37.39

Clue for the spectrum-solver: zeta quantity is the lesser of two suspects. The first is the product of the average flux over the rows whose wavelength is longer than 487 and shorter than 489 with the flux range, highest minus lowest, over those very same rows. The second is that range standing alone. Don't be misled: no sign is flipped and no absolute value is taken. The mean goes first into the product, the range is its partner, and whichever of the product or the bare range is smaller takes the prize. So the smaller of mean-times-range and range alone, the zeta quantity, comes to 5.0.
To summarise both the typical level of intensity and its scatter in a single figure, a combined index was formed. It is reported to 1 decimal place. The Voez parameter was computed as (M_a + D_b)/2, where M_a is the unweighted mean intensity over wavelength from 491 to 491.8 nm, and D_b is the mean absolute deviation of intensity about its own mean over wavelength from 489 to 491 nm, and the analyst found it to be 18.6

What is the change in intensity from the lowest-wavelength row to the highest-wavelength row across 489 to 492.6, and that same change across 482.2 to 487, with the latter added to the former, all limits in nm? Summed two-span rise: 2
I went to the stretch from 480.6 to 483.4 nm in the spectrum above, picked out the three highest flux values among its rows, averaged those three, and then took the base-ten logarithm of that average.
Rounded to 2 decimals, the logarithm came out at 1.56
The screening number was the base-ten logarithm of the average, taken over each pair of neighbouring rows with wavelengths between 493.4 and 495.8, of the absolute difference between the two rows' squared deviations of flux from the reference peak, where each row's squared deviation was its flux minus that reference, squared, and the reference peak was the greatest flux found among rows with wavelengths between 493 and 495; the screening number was 2.1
